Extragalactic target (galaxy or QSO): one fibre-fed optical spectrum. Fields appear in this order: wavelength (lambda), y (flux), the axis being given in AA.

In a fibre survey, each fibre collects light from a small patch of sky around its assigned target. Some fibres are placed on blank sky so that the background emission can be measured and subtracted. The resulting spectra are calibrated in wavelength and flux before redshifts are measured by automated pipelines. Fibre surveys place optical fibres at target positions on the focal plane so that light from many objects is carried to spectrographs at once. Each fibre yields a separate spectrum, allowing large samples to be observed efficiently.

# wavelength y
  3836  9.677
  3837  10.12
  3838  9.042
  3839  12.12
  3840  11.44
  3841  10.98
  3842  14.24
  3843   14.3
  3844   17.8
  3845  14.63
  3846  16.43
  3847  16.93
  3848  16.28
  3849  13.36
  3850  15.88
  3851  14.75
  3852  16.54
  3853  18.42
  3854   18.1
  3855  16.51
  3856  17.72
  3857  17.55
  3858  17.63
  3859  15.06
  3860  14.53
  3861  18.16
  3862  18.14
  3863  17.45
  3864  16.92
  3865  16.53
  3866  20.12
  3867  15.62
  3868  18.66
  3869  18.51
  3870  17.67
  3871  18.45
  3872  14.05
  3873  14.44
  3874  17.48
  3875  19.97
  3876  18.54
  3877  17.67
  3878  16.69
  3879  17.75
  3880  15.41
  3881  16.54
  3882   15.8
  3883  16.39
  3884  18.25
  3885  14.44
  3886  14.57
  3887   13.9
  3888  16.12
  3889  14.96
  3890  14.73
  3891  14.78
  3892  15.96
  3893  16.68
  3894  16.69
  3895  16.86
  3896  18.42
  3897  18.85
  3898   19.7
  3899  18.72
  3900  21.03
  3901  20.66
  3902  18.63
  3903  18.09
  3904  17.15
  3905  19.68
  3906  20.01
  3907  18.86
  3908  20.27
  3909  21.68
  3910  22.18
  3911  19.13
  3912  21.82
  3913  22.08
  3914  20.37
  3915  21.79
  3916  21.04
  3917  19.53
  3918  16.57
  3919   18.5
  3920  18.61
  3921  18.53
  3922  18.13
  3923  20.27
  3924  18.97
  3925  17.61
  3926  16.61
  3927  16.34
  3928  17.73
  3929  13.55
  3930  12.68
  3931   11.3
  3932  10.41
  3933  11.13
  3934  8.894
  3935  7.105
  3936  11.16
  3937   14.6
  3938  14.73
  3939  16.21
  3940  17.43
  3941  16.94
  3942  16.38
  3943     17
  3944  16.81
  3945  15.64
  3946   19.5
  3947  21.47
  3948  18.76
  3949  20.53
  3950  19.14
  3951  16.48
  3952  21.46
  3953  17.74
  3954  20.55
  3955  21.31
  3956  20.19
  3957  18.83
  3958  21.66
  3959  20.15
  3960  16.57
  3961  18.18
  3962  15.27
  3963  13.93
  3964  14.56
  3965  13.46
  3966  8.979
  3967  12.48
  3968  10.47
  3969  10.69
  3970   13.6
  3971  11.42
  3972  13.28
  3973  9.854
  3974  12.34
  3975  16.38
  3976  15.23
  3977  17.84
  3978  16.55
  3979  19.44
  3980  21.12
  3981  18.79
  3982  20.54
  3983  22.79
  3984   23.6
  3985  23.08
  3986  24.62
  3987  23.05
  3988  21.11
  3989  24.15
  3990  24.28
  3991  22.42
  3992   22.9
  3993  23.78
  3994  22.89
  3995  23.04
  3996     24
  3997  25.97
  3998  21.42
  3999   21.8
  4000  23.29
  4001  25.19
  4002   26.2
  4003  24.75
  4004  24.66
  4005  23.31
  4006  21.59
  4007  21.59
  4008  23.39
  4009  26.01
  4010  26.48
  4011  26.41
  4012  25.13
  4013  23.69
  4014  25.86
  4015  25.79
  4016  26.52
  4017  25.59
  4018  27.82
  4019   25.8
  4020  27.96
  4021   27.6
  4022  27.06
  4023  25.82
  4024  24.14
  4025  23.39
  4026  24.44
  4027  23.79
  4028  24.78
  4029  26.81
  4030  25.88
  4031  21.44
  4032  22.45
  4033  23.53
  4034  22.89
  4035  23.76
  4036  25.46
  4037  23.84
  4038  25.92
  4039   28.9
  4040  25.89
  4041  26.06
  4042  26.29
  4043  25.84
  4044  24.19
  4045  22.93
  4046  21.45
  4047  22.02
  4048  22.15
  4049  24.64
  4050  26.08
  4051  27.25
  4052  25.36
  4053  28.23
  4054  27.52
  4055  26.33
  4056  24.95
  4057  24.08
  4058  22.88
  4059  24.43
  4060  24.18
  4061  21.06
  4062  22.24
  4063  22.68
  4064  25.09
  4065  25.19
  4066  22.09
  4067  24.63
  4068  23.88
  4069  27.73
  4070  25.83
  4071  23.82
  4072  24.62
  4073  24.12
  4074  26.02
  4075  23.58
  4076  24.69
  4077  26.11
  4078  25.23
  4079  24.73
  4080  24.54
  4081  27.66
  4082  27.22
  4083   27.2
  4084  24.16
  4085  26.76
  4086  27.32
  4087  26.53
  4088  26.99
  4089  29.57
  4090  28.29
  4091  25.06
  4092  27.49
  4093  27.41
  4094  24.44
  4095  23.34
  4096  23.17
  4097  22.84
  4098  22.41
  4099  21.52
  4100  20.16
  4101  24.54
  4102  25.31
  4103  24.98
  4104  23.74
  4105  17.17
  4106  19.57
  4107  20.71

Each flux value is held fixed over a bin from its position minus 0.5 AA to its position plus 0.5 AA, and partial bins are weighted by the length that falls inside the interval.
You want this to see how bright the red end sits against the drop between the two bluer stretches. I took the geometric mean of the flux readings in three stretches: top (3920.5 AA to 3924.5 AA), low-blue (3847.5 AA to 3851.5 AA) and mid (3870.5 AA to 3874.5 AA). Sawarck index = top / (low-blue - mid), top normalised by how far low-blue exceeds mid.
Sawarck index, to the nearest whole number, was -20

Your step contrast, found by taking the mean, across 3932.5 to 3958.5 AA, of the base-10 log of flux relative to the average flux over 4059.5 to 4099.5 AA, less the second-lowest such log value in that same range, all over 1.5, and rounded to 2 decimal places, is 0.18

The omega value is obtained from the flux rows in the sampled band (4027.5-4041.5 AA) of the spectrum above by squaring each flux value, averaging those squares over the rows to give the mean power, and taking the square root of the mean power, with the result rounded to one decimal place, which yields 24.9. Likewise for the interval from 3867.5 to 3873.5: 17.1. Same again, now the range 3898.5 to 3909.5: 19.6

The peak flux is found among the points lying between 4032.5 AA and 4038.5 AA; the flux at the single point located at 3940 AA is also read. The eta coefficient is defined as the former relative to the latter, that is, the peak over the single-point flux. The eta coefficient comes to 1.5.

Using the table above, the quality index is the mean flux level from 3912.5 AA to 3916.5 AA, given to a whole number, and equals 21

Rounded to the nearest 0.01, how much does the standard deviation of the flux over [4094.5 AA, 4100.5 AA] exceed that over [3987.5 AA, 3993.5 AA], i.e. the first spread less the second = -0.01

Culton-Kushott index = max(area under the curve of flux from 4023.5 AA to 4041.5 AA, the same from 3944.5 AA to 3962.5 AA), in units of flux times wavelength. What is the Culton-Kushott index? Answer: 443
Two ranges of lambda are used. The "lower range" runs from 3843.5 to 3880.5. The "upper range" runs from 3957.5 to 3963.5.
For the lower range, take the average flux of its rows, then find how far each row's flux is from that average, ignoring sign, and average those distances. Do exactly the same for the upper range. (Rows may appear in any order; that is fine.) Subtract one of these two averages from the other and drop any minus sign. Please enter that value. 1.1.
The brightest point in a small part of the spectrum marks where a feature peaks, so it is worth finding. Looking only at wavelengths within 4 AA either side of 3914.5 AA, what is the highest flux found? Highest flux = 22.08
